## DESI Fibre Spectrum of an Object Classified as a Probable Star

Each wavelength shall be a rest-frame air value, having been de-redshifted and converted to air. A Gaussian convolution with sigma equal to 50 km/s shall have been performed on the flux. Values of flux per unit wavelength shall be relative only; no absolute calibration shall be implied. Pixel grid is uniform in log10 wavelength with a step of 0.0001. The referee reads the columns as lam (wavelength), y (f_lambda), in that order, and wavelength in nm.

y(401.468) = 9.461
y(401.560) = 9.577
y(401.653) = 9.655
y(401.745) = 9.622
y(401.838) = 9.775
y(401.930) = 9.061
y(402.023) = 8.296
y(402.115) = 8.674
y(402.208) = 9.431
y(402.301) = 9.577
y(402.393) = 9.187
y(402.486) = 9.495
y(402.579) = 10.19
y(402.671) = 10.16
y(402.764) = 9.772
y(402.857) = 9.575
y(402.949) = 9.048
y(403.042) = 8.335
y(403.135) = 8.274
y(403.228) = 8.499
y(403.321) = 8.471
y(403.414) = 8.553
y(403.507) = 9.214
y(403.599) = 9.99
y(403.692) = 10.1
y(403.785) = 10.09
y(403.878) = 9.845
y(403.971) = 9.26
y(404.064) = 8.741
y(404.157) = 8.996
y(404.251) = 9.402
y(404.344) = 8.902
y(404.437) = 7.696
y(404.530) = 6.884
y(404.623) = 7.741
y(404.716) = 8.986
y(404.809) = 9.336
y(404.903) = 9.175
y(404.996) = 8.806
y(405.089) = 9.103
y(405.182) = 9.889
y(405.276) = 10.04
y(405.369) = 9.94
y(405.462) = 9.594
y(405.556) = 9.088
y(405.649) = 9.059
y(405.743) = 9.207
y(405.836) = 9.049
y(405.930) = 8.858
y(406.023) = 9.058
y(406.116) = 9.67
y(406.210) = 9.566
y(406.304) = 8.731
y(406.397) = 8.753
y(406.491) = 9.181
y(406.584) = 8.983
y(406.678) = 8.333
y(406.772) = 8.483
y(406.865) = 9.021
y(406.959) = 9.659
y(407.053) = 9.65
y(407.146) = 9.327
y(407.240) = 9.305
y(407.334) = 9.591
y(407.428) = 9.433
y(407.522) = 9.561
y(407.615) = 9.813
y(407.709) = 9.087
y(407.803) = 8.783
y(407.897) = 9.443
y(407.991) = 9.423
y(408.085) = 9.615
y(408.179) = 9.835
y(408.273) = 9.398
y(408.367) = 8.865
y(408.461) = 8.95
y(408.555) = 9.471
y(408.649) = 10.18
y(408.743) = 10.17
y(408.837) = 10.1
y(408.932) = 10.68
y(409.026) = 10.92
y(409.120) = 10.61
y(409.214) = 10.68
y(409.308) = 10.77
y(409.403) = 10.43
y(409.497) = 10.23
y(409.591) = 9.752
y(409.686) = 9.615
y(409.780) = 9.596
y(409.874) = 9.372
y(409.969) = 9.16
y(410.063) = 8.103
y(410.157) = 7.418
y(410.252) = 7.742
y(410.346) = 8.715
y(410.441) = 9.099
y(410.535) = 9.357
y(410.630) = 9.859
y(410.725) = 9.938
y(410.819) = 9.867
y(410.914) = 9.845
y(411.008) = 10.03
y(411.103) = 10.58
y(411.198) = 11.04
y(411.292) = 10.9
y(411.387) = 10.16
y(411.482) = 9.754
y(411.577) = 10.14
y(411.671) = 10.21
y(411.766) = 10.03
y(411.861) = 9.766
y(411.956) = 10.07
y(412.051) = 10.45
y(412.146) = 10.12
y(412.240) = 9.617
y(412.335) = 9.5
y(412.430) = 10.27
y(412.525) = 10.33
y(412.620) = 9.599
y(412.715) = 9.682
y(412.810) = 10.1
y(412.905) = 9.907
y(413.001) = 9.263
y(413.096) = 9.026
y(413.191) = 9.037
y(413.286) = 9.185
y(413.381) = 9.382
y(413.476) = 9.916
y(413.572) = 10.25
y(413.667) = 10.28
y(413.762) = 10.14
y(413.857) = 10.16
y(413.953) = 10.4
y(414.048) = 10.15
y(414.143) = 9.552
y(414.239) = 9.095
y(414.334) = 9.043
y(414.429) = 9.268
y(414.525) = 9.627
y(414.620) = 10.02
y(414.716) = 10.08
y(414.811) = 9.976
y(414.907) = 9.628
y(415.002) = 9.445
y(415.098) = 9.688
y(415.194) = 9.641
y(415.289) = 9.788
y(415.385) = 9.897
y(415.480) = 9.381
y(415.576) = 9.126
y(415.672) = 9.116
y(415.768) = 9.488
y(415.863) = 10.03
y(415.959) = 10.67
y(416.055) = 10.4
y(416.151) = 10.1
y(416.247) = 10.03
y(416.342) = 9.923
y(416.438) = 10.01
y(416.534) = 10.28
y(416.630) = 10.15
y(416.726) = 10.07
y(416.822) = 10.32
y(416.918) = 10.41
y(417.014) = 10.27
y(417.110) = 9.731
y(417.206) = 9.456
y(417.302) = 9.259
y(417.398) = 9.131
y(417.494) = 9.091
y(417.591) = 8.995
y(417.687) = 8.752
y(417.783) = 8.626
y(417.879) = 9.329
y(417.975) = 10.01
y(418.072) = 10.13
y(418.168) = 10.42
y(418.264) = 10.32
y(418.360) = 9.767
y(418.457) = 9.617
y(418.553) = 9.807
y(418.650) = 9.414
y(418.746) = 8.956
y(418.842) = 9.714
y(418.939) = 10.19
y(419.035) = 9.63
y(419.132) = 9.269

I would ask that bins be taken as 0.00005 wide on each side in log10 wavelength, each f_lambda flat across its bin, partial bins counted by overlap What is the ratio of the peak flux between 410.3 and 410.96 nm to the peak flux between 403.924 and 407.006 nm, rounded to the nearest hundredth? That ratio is 0.99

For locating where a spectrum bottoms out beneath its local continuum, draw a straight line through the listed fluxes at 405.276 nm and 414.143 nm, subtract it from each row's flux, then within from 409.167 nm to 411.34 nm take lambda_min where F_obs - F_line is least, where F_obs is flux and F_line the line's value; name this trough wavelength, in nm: 410.157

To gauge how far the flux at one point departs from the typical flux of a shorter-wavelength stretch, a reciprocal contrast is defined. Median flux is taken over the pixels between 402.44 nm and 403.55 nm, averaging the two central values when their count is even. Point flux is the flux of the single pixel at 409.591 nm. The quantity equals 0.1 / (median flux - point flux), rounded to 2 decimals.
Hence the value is -0.16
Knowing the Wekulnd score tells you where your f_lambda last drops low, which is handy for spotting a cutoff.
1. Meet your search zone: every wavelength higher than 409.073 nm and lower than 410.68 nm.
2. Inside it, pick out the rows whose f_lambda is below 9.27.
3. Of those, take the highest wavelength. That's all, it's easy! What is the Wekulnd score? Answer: 410.441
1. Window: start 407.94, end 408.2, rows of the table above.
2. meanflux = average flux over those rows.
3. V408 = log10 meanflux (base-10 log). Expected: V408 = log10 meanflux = 0.98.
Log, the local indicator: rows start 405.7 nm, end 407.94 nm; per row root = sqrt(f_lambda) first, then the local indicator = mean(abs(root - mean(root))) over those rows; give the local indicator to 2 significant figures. 0.054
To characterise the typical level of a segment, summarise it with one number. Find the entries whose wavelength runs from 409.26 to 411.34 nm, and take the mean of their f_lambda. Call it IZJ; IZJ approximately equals 9.6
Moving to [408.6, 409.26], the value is 10.5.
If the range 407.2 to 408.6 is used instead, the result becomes 9.4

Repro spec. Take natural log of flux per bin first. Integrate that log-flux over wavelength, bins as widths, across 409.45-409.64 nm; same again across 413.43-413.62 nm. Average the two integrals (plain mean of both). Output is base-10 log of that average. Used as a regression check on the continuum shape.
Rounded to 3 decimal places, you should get -0.359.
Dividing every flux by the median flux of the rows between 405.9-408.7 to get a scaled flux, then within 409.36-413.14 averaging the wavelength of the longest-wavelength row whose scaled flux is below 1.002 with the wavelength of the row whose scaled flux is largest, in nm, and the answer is 412.15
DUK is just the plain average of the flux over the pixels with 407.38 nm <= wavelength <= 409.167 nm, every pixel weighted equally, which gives 9.70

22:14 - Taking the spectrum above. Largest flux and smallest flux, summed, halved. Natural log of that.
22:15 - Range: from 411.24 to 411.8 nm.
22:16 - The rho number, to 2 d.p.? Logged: 2.33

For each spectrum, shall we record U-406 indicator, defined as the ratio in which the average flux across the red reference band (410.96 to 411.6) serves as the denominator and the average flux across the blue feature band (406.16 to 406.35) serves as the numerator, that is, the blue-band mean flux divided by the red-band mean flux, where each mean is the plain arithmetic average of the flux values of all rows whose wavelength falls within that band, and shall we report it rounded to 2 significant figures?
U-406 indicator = 0.88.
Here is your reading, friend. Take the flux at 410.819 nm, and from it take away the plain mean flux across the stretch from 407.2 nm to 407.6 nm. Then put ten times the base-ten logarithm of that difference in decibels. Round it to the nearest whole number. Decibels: -4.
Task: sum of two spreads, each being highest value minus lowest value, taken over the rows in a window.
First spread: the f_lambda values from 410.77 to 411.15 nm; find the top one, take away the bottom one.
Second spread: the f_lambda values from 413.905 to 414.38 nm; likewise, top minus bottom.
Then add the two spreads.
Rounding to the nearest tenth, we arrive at 2.1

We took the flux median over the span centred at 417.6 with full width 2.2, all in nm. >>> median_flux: 9.77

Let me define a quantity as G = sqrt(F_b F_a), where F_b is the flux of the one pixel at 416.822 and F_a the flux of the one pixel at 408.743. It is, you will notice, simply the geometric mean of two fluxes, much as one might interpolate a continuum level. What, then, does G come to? 10.2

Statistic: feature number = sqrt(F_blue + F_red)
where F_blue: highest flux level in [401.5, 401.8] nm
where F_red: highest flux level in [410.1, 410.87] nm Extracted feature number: 4.43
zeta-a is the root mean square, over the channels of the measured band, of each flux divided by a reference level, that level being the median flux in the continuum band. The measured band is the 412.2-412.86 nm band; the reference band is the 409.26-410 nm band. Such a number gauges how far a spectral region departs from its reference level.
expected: 1.02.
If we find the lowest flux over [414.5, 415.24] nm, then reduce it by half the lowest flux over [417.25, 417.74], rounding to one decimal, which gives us 5.1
